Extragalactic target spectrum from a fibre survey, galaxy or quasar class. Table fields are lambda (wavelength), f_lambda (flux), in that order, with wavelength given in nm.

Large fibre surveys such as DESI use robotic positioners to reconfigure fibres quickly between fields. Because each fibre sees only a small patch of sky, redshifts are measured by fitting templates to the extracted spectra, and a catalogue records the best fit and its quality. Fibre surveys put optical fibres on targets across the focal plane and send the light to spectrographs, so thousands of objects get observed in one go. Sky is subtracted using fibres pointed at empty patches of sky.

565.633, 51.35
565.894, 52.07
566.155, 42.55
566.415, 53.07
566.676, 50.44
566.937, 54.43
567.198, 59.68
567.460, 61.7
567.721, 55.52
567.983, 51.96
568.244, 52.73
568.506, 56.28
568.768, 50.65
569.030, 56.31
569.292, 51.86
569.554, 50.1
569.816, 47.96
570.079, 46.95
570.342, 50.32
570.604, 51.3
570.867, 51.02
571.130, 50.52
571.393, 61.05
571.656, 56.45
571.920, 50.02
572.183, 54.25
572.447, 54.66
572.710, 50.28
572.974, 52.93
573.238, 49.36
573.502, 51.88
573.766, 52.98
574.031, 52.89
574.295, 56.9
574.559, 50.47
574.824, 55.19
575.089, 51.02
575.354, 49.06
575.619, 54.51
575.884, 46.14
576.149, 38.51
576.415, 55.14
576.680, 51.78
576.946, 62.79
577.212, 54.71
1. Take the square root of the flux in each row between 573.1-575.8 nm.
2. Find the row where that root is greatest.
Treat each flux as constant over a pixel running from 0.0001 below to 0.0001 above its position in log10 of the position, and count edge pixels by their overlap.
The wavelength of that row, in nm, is 574.295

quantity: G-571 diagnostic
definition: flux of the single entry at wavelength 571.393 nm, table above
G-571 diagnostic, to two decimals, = 61.05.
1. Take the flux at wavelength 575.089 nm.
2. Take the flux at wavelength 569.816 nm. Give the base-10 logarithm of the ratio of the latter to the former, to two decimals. -0.03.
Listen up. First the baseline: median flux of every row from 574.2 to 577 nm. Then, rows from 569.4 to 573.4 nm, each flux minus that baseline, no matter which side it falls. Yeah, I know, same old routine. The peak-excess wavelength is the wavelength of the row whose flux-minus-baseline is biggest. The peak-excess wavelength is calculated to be 571.393 nm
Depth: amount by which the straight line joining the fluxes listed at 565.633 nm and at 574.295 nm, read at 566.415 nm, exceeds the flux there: -1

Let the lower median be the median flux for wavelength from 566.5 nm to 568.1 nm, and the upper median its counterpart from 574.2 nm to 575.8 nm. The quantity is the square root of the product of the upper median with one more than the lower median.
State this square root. 54.3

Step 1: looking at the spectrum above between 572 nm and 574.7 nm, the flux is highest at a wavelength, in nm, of 574.295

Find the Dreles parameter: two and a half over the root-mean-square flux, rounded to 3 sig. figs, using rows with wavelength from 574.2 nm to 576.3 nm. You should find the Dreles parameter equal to 0.0495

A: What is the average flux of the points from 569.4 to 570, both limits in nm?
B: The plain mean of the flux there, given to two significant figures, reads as 49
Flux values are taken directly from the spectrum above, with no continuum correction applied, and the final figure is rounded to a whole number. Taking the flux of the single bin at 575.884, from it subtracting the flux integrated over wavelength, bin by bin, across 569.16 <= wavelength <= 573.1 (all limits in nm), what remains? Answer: -159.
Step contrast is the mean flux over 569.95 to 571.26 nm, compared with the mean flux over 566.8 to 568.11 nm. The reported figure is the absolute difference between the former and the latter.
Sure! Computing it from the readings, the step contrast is 6.6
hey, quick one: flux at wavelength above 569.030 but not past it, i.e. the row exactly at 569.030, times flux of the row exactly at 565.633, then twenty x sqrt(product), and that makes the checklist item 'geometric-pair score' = 1075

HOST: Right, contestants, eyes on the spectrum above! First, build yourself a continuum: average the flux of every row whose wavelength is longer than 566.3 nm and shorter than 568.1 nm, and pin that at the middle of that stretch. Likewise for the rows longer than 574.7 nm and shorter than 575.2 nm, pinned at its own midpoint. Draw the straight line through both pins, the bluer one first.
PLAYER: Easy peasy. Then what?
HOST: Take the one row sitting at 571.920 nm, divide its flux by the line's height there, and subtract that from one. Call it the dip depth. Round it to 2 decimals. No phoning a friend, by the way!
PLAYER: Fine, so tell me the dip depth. 0.07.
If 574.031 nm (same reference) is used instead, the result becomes 0.01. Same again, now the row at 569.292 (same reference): 0.05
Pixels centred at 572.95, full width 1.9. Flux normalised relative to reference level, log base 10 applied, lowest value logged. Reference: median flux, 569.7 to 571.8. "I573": -0.012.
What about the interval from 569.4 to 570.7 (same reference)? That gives -0.034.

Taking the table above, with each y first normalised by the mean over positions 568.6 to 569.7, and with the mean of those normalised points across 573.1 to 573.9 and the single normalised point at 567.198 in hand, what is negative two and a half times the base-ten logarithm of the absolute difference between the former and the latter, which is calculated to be 2.0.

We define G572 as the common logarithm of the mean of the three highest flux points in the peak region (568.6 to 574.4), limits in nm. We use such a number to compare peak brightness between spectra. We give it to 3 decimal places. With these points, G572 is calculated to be 1.764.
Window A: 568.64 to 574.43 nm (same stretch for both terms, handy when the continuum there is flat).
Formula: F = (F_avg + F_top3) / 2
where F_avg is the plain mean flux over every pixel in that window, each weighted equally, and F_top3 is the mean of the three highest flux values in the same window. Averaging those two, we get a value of 55.2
